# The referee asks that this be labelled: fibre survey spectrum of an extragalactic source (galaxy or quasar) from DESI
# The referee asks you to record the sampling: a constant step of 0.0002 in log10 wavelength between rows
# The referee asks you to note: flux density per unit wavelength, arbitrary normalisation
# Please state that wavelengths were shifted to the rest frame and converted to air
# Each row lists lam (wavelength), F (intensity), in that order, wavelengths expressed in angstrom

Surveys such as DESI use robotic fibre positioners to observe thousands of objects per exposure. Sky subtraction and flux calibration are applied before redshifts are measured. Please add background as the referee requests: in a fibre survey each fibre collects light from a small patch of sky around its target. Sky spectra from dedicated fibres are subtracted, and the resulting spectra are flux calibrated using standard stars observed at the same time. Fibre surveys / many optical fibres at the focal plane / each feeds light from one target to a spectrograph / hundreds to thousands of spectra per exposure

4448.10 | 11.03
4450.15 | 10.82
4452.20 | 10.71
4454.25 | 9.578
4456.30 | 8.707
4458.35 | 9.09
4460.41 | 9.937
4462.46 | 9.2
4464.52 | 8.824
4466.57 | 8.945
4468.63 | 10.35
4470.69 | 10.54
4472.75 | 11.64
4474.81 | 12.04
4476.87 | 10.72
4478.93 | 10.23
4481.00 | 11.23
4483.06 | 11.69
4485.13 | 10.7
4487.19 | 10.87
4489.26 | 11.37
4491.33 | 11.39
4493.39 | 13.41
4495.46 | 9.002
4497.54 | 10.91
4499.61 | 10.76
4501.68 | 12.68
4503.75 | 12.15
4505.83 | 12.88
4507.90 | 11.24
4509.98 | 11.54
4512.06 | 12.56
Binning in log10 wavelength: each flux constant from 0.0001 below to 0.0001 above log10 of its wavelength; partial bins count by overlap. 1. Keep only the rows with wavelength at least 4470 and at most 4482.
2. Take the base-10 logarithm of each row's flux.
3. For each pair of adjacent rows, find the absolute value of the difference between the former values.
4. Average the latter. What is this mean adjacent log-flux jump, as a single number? 0.034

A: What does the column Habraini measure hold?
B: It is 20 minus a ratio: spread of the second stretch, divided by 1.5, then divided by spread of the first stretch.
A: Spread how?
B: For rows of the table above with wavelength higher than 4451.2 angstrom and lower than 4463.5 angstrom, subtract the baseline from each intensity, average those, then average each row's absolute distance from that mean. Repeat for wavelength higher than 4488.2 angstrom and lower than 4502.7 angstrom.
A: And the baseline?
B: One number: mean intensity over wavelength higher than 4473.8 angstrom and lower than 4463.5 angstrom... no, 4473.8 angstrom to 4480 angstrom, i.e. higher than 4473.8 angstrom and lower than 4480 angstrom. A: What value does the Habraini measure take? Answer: 18.8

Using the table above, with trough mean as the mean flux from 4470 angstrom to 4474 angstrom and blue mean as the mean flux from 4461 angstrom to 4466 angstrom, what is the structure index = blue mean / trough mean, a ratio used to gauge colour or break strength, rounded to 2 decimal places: 0.81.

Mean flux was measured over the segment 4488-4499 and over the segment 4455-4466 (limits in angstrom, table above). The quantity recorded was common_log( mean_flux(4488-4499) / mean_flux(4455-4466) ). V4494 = 0.09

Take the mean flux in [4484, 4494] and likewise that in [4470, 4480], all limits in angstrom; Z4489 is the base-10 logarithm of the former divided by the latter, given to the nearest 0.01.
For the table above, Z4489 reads 0.02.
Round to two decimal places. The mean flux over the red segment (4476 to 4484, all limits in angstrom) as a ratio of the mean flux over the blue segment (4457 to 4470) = 1.17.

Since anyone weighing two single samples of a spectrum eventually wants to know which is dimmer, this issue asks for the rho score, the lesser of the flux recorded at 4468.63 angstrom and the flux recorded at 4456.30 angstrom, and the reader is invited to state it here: 8.7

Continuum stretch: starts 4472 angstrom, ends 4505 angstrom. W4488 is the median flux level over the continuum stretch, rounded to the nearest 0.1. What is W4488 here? 11.3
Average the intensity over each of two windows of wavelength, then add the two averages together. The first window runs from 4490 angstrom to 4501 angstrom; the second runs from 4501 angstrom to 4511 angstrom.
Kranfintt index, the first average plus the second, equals 23.2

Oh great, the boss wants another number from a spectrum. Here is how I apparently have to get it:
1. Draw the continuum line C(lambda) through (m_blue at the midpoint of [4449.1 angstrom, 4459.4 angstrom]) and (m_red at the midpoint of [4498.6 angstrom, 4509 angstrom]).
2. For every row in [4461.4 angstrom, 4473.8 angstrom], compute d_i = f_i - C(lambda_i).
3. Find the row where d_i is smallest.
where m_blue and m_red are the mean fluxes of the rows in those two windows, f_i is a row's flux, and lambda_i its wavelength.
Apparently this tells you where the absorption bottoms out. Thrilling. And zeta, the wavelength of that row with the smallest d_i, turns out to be 4464.52 angstrom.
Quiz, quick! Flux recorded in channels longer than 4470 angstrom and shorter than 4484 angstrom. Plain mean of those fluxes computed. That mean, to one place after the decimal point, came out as 11.2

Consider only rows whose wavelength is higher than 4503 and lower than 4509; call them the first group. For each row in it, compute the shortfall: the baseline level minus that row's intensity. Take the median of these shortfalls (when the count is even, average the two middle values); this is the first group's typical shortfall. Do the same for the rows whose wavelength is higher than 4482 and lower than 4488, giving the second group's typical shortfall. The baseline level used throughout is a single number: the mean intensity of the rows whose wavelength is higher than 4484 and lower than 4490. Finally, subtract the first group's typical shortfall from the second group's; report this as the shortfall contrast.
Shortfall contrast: 1.3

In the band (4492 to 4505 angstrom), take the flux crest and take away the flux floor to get 4.4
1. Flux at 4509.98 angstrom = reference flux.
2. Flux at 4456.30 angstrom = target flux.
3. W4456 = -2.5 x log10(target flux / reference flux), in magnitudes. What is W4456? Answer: 0.31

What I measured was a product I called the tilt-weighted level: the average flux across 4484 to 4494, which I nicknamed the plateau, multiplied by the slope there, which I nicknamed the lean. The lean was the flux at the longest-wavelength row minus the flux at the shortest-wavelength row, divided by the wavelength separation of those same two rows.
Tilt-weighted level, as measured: 3.8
